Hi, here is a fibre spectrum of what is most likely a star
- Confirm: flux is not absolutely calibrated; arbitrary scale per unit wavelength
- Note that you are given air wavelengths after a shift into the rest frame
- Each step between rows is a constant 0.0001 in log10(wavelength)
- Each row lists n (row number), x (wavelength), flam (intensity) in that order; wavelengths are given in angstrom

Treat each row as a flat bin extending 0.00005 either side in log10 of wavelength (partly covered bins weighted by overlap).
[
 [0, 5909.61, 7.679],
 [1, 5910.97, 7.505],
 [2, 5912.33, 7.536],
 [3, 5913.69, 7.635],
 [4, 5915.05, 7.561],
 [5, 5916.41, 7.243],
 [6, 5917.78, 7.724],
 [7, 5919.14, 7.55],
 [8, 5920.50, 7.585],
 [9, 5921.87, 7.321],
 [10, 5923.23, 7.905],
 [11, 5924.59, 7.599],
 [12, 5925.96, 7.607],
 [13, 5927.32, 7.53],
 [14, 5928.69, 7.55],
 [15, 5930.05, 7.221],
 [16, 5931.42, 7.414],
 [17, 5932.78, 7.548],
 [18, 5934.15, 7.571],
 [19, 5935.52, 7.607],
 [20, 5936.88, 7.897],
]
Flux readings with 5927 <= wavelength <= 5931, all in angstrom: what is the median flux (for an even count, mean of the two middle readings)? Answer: 7.53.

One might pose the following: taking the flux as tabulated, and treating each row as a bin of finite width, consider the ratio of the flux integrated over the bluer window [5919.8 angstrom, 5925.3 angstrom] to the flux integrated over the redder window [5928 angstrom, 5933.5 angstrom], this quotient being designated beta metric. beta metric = 1.02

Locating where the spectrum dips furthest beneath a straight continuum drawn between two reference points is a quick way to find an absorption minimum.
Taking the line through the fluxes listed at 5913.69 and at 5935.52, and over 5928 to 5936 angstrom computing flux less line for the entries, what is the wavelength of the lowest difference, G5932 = 5930.05 angstrom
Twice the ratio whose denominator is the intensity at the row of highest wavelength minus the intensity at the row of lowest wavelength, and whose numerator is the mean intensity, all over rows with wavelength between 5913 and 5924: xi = 56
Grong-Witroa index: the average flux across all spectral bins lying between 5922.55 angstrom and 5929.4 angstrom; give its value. 7.64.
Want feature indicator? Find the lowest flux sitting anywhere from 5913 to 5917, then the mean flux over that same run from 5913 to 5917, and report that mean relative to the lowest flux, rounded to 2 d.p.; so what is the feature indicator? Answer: 1.03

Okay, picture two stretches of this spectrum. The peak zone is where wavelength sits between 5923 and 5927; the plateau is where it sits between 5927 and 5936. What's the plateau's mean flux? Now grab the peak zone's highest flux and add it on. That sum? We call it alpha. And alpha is 15.4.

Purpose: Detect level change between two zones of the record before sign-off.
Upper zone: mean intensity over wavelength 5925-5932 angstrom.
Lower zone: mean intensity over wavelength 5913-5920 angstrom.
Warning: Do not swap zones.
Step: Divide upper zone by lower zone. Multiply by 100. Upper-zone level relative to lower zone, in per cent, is 99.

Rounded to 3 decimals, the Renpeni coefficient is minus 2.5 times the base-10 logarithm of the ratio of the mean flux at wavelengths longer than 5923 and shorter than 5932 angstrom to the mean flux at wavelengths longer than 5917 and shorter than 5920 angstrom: 0.013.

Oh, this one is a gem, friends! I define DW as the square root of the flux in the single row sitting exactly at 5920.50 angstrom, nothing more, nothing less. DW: 2.75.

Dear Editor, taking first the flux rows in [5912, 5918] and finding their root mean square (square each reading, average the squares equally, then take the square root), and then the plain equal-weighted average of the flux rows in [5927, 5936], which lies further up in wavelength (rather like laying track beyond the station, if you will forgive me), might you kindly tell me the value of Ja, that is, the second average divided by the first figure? 0.99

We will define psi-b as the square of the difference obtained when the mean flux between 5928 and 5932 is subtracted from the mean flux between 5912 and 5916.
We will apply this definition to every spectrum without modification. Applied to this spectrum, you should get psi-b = 0.033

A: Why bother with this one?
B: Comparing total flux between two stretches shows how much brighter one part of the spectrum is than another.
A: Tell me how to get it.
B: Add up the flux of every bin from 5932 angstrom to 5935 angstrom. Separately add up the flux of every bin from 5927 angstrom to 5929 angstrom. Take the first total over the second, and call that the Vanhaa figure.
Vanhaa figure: 1.00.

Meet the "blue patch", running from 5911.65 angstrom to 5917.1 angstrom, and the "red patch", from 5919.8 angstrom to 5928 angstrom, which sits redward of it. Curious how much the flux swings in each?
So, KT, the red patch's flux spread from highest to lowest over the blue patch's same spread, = 1.49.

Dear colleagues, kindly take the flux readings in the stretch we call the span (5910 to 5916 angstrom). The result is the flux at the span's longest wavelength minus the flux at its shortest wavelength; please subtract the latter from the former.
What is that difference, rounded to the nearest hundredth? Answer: 0.06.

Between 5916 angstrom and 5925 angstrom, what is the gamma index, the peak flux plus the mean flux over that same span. 15.5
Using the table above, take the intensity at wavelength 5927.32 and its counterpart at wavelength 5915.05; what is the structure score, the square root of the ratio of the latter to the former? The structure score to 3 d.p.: 1.002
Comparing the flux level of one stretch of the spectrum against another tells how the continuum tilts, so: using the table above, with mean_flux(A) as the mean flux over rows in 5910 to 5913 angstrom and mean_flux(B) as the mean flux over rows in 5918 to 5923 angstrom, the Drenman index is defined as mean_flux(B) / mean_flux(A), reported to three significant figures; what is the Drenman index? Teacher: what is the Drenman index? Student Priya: 1.00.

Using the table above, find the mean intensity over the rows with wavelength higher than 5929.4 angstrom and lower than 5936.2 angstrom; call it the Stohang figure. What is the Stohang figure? 7.47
